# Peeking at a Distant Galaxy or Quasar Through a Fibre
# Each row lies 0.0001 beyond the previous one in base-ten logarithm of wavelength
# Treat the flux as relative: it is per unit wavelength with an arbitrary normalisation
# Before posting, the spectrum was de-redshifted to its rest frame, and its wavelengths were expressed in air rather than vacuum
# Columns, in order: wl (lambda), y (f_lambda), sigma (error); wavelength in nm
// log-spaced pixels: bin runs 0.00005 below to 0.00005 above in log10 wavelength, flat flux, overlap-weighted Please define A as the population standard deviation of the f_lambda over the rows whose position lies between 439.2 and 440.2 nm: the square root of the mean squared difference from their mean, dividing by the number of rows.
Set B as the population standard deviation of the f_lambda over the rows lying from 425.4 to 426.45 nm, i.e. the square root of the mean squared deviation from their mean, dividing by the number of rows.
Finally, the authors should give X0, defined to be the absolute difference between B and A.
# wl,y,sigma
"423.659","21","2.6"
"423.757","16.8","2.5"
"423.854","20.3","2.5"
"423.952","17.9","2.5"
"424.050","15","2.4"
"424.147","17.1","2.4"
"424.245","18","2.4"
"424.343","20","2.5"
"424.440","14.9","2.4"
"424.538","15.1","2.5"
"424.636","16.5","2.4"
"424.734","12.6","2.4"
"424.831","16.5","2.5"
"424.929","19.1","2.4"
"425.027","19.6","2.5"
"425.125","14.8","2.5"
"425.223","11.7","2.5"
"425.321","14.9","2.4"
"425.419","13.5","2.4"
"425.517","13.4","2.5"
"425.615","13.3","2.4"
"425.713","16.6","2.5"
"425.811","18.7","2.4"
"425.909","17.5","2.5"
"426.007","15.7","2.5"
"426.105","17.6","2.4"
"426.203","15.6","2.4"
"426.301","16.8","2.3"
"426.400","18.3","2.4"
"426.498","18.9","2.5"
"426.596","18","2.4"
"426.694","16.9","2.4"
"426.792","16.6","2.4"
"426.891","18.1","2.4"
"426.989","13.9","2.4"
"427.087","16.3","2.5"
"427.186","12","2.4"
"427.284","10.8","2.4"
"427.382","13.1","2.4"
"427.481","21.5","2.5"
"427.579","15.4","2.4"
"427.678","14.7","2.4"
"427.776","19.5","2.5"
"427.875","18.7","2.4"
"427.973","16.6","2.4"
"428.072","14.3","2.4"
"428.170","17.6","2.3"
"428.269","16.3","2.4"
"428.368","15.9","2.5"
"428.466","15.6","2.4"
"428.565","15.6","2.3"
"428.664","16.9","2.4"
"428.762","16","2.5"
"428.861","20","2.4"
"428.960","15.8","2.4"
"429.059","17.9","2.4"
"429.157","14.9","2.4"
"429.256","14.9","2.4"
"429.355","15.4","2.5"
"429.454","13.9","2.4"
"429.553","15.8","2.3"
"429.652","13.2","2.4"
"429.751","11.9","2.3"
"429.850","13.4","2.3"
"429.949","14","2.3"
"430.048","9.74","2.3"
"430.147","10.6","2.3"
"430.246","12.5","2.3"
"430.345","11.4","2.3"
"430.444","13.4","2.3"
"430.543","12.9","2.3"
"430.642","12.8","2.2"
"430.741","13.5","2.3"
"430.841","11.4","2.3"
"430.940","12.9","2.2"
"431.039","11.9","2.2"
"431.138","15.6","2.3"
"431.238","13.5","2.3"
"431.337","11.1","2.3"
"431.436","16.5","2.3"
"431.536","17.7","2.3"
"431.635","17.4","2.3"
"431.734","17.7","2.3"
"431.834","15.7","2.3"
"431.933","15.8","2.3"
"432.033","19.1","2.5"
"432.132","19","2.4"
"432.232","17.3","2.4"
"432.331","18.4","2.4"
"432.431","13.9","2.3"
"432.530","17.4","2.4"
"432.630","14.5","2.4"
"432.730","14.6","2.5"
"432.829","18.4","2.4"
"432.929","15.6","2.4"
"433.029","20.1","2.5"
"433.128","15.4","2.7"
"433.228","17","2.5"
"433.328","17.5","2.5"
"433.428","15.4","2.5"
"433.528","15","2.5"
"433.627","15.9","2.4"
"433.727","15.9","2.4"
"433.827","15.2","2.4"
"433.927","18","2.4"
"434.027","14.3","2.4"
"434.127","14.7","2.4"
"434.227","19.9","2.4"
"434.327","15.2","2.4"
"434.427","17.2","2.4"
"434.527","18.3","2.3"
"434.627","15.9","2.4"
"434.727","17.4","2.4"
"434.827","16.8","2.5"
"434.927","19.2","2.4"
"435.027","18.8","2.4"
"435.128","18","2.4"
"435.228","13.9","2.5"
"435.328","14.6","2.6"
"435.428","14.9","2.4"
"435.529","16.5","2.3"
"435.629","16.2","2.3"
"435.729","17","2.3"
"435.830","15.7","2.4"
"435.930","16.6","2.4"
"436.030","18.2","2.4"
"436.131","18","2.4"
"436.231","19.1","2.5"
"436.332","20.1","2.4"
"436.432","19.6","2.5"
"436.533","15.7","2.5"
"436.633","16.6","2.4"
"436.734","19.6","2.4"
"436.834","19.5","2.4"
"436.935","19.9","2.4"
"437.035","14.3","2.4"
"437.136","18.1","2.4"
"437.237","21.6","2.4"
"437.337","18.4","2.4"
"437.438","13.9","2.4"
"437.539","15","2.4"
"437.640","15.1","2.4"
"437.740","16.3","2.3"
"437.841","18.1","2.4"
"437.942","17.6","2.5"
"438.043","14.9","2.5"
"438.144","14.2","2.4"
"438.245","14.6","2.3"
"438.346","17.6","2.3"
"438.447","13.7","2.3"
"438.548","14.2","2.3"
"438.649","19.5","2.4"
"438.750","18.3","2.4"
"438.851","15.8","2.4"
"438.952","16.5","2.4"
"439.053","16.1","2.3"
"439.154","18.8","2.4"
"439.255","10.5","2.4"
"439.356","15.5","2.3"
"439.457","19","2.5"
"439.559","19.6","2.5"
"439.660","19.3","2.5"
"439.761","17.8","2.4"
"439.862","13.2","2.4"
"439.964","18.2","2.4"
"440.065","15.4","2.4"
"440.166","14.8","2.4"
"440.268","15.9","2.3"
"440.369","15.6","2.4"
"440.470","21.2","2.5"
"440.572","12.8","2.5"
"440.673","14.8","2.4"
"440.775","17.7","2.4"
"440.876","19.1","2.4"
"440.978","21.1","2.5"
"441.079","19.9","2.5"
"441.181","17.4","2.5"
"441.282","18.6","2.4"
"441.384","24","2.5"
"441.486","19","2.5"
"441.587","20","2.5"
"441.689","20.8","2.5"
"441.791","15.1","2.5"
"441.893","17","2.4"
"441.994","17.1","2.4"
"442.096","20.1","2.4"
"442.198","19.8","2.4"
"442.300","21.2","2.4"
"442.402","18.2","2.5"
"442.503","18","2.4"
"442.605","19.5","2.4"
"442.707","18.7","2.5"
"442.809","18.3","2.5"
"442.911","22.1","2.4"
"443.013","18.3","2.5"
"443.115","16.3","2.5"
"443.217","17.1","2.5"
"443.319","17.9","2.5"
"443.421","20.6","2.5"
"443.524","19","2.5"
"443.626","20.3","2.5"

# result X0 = 0.9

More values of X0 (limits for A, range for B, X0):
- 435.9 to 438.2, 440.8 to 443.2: 0.2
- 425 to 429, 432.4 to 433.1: 0.2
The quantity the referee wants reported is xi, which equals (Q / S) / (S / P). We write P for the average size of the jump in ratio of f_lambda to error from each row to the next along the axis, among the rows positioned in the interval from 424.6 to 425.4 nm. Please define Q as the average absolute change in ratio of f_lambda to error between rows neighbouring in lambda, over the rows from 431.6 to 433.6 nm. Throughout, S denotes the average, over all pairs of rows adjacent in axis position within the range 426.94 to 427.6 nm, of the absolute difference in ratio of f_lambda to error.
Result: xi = 0.51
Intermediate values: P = 1.31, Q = 0.88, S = 1.51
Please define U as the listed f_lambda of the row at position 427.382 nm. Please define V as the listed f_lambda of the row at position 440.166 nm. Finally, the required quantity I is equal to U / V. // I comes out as 0.89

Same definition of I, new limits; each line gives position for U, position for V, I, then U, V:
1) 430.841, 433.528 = 0.76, 11.4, 15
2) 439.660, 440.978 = 0.91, 19.3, 21.1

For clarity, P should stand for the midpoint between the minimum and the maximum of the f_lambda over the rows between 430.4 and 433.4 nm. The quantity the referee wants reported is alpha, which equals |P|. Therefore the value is 15.6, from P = 15.6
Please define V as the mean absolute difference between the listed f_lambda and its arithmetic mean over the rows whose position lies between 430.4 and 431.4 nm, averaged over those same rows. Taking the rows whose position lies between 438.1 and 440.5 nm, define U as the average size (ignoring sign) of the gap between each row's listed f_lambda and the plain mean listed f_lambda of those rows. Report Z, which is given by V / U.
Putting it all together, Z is 0.4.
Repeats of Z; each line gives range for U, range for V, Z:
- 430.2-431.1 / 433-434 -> 2.0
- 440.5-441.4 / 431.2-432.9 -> 0.8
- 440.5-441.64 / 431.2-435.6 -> 0.7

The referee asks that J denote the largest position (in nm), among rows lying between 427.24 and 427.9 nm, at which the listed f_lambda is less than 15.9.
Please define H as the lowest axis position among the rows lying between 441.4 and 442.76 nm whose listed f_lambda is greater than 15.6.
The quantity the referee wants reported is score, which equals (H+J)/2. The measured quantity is 434.58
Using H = 441.486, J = 427.678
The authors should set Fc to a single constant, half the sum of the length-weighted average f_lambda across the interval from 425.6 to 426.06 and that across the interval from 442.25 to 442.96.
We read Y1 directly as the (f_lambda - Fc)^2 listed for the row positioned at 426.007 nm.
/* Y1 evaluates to 5.4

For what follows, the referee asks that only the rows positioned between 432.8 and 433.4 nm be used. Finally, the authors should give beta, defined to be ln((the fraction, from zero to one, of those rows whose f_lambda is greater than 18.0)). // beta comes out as -1.1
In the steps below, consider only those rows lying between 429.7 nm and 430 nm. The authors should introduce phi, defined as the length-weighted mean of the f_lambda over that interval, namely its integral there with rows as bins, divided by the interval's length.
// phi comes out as 13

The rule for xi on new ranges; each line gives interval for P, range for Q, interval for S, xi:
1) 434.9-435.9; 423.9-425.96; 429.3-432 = 1.09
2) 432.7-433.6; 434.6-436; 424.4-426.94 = 1.21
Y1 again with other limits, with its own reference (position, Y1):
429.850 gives 21.3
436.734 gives 2.5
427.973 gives 2.0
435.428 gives 9.7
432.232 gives 0.5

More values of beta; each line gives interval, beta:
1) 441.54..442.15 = -0.7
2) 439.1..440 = -0.6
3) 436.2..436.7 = -0.5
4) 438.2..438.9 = -1.3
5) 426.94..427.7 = -2.1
